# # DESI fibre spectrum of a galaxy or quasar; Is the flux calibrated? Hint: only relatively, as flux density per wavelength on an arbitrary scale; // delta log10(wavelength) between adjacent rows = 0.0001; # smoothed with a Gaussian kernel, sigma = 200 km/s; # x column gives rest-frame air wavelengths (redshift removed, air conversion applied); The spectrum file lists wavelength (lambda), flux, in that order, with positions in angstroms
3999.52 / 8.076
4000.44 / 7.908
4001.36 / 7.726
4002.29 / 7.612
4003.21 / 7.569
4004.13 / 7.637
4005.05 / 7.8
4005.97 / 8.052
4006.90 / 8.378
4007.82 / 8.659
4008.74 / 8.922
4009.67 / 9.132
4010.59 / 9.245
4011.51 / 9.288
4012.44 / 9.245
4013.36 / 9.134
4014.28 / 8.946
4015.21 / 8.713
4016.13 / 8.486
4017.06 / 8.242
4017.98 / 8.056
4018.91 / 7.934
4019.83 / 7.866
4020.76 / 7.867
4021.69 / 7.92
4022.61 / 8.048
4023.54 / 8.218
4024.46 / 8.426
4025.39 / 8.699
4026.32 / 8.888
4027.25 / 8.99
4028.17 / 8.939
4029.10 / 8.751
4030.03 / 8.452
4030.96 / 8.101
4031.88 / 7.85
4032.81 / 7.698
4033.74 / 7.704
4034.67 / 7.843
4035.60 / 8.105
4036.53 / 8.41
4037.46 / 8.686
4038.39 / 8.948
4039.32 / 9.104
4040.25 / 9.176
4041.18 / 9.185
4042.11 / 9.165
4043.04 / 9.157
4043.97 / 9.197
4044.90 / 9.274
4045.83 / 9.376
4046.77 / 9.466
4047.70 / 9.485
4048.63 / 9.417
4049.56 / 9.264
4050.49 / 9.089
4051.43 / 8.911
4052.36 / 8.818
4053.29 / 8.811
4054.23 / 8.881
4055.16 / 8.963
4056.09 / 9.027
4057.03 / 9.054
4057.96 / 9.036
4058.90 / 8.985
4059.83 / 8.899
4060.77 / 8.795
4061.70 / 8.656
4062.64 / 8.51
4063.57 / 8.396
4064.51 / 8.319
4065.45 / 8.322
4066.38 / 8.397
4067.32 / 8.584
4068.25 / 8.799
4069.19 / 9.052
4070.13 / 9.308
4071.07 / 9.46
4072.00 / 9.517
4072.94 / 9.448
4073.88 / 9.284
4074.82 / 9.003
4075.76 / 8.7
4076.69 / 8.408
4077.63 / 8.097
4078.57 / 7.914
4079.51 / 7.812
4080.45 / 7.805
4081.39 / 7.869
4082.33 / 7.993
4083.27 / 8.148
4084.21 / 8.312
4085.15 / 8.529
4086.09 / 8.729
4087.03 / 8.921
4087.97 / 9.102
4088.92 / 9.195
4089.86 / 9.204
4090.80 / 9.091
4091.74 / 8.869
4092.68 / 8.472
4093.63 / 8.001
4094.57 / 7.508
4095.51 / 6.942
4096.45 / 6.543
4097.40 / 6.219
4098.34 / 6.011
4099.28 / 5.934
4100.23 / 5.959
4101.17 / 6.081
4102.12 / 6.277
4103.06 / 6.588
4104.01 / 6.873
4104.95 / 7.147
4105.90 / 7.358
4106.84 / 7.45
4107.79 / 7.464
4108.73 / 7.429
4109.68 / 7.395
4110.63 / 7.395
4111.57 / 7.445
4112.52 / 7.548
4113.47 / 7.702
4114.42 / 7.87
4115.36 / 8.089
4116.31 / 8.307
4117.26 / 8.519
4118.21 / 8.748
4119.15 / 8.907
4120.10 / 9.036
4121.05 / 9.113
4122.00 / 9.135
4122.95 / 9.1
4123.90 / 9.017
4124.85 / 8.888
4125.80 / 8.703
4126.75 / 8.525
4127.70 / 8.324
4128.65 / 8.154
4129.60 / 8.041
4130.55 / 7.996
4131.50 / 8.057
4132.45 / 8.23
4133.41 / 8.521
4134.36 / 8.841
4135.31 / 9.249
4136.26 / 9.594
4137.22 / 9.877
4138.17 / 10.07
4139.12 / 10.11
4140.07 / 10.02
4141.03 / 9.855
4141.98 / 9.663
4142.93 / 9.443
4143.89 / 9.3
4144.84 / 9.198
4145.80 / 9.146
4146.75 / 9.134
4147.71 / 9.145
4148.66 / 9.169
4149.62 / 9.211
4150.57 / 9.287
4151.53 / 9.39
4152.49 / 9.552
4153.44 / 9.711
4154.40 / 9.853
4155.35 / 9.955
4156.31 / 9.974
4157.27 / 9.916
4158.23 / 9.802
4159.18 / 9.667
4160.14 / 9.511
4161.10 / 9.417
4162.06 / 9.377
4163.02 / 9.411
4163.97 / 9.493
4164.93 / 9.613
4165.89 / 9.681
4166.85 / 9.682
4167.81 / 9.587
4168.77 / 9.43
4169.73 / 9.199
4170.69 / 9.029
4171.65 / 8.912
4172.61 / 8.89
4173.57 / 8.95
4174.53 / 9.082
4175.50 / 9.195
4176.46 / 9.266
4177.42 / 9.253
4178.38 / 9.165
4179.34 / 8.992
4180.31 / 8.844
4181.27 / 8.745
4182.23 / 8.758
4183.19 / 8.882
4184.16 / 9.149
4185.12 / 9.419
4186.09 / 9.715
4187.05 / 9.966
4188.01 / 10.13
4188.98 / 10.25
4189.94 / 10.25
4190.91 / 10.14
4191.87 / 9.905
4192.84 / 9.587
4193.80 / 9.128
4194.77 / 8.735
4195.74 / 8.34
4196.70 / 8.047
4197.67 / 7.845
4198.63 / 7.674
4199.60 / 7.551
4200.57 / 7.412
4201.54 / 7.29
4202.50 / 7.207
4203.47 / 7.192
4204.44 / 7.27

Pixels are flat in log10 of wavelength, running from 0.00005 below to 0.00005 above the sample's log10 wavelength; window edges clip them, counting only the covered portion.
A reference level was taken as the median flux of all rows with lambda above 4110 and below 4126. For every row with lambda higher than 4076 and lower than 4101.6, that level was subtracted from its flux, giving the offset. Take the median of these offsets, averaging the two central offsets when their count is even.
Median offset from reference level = -0.7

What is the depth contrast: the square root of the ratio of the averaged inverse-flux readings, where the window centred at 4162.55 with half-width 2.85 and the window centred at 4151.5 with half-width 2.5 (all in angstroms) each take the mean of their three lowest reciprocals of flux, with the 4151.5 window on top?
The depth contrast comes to 1.00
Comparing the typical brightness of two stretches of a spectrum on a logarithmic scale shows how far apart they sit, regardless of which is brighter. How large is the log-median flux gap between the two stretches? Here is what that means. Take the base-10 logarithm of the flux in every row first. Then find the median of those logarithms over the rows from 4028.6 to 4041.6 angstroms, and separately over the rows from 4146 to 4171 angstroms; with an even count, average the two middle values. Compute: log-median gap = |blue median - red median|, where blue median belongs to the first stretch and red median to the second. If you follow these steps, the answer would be 0.052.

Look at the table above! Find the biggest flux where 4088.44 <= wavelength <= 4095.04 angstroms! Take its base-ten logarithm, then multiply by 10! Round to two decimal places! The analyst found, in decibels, 9.64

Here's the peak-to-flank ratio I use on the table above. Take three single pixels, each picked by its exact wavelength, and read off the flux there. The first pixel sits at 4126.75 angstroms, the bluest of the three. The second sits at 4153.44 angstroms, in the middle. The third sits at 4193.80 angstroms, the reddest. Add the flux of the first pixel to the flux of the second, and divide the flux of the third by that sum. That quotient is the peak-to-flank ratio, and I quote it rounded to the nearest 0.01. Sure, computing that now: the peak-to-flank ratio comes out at 0.50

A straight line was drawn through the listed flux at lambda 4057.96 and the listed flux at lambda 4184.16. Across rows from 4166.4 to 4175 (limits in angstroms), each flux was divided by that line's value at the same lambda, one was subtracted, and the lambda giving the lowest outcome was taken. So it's 4172.61 angstroms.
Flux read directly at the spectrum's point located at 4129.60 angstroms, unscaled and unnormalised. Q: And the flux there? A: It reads 8.041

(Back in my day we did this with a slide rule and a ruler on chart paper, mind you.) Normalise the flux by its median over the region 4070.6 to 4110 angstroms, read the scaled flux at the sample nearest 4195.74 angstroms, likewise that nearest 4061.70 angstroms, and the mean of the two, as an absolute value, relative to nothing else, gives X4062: 1.068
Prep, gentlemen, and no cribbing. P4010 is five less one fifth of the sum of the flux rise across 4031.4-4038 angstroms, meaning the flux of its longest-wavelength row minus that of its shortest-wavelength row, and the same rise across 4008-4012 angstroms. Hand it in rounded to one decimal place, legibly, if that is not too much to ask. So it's 4.8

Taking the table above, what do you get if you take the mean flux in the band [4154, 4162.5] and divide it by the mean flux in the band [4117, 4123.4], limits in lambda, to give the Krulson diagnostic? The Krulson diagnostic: 1.09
